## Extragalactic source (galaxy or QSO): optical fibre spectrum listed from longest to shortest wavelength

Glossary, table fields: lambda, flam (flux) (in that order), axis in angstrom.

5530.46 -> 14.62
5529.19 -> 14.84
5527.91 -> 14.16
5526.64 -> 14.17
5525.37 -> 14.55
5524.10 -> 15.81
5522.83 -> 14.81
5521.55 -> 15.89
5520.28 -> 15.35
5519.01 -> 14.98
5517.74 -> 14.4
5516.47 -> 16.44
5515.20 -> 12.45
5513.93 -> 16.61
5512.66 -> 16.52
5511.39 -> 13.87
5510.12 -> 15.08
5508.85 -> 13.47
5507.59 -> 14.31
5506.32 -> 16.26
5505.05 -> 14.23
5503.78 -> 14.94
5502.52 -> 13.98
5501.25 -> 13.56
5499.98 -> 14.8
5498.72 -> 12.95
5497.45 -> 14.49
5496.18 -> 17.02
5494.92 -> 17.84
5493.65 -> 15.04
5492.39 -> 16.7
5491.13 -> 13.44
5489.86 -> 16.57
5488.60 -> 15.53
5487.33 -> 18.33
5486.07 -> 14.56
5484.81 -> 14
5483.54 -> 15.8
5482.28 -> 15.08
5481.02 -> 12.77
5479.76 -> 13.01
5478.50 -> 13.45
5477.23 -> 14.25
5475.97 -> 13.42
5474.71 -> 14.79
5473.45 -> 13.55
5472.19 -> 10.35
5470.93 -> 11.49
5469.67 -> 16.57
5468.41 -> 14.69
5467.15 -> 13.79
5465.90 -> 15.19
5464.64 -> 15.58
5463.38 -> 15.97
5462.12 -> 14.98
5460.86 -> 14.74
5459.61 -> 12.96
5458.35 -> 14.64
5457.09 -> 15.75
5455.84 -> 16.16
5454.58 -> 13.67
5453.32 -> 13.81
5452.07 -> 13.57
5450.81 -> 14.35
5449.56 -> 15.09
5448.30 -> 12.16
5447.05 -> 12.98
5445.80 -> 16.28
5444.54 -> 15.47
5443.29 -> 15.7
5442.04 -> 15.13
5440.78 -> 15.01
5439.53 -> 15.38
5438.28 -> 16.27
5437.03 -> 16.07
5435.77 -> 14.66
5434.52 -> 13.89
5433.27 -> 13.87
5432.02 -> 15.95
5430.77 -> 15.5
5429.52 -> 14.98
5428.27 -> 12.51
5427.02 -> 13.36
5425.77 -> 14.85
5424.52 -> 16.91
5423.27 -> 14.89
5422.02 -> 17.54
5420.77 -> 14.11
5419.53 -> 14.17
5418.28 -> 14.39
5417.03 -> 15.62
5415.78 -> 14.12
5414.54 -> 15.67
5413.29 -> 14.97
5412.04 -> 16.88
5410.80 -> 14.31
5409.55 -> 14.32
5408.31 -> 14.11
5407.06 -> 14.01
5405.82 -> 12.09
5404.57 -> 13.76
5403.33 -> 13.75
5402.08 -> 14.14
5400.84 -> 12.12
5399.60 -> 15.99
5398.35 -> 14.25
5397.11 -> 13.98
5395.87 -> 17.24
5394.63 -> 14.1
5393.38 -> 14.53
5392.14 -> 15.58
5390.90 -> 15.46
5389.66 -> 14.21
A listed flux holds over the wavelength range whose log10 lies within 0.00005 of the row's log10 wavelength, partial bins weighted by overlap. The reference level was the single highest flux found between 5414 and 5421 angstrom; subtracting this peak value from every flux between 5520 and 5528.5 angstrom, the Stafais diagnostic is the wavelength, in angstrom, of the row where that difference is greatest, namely 5521.55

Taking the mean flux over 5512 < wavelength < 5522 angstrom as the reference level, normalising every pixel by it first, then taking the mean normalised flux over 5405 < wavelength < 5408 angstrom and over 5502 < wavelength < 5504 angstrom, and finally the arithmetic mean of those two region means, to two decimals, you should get 0.90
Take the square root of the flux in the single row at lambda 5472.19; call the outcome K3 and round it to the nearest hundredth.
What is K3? 3.22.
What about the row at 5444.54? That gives 3.93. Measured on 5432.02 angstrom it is 3.99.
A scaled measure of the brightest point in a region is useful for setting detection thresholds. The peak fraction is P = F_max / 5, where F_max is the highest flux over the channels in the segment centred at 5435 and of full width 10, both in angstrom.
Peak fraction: 3.25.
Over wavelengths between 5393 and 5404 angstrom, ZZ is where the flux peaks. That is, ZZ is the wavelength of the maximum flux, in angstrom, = 5395.87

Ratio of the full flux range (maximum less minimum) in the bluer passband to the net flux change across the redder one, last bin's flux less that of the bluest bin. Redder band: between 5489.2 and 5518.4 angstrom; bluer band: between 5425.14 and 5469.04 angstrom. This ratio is -2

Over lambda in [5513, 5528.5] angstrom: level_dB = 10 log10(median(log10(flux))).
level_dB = 0.693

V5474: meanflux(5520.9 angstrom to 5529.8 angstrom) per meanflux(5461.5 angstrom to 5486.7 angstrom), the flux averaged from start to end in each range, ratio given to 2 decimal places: 1.05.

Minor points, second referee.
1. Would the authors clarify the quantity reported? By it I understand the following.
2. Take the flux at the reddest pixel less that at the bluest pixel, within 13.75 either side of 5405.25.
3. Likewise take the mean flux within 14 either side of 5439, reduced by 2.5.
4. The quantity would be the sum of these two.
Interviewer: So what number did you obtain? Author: 11.0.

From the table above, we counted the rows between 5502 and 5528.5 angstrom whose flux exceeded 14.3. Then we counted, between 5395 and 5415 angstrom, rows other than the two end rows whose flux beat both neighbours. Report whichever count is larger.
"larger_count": 14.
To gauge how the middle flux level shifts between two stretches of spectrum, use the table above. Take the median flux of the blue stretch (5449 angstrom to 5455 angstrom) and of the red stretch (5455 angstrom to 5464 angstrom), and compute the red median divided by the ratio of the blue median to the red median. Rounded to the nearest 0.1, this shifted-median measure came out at 16.2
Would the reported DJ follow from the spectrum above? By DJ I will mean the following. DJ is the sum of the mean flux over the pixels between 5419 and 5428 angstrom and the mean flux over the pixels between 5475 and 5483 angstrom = 28.8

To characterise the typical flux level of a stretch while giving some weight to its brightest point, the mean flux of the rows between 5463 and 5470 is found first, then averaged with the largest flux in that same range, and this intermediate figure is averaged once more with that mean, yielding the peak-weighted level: 15.6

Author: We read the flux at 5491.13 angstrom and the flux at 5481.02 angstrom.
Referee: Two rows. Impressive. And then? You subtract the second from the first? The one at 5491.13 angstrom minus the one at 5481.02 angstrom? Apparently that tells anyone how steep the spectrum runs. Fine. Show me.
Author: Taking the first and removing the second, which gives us 0.7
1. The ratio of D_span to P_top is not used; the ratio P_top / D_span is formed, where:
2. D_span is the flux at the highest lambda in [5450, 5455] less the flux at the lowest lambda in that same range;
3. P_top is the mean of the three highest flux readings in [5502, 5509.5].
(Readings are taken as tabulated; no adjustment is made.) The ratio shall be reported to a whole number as -22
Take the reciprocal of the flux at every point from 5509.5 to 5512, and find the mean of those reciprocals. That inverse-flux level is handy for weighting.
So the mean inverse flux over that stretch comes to 0.069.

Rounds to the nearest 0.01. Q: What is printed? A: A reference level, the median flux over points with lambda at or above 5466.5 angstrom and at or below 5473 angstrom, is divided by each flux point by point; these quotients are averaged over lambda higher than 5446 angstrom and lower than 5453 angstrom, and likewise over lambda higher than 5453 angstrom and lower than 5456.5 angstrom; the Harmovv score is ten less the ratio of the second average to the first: 9.06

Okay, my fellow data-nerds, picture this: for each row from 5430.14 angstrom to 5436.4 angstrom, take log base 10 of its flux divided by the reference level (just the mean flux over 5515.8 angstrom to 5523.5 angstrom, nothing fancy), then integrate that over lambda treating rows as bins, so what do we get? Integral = -0.10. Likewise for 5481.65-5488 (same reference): 0.03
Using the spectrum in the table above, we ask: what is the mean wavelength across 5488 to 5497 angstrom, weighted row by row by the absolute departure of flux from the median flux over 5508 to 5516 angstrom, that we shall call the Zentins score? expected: 5493.0 angstrom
